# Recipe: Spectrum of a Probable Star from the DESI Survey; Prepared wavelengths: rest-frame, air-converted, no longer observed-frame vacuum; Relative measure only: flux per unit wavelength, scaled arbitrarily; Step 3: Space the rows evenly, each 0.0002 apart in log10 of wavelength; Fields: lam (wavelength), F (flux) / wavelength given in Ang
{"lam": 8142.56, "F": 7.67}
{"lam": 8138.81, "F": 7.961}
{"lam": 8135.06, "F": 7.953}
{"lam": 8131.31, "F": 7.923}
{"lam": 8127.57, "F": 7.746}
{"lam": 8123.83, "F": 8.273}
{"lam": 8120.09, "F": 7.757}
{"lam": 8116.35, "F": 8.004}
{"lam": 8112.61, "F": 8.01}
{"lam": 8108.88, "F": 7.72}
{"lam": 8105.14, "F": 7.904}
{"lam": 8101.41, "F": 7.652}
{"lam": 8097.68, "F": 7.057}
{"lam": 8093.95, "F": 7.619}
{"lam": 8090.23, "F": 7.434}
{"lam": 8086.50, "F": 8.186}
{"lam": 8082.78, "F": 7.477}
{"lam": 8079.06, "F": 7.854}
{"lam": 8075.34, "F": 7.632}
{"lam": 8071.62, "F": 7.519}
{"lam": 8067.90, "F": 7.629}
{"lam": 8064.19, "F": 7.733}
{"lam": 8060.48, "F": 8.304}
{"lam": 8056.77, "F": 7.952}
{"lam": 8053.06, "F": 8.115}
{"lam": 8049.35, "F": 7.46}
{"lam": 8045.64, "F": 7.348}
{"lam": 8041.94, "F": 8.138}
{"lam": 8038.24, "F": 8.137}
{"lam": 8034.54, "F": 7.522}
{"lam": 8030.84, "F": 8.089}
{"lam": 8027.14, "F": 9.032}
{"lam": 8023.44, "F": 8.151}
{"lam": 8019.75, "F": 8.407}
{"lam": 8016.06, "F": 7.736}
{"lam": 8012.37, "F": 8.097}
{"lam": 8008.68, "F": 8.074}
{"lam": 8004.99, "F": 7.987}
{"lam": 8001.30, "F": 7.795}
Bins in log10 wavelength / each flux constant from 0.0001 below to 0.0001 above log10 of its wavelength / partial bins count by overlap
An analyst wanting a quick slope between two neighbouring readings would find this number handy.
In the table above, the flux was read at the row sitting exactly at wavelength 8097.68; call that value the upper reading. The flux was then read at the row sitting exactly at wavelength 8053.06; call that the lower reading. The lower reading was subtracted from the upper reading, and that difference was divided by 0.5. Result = -2.1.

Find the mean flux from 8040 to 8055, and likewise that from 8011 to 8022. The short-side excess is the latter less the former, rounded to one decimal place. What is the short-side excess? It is 0.3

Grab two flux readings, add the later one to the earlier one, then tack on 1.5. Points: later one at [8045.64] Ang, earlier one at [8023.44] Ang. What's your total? 17.00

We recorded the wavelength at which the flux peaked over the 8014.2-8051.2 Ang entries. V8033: 8027.14 Ang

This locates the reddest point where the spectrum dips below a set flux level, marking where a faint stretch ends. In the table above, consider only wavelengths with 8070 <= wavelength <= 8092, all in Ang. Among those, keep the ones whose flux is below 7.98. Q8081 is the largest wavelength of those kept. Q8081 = 8090.23 Ang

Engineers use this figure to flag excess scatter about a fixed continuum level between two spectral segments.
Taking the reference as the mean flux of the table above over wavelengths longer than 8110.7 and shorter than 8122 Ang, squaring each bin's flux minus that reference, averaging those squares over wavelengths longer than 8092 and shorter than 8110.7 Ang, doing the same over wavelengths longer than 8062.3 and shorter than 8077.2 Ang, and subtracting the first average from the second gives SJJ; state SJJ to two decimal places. -0.10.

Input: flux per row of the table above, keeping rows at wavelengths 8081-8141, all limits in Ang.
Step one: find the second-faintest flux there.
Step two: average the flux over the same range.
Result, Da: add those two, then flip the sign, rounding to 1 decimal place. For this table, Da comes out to -15.2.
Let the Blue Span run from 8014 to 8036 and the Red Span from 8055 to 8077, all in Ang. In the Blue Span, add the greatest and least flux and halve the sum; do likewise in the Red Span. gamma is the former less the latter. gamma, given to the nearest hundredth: 0.37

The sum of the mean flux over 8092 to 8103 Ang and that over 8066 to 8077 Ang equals 15.0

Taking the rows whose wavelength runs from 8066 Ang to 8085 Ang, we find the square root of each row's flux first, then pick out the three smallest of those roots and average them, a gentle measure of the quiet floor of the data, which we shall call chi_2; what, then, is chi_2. 2.75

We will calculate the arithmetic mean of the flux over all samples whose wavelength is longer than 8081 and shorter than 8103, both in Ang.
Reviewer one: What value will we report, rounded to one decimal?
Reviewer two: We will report 7.6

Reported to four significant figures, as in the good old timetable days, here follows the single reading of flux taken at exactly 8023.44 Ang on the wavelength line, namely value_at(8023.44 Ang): 8.151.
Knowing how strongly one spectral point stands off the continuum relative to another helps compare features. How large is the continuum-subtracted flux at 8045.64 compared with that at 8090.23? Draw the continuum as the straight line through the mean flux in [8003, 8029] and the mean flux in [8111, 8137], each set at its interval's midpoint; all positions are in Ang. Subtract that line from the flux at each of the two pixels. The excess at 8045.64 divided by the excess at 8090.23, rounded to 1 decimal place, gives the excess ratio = 1.3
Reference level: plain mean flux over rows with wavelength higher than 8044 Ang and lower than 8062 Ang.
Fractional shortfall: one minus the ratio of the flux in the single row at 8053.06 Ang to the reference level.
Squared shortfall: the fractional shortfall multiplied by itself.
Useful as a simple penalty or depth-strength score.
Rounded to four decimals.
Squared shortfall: 0.0013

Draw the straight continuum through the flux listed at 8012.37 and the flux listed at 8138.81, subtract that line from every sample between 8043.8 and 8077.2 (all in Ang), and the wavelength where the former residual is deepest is 8045.64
